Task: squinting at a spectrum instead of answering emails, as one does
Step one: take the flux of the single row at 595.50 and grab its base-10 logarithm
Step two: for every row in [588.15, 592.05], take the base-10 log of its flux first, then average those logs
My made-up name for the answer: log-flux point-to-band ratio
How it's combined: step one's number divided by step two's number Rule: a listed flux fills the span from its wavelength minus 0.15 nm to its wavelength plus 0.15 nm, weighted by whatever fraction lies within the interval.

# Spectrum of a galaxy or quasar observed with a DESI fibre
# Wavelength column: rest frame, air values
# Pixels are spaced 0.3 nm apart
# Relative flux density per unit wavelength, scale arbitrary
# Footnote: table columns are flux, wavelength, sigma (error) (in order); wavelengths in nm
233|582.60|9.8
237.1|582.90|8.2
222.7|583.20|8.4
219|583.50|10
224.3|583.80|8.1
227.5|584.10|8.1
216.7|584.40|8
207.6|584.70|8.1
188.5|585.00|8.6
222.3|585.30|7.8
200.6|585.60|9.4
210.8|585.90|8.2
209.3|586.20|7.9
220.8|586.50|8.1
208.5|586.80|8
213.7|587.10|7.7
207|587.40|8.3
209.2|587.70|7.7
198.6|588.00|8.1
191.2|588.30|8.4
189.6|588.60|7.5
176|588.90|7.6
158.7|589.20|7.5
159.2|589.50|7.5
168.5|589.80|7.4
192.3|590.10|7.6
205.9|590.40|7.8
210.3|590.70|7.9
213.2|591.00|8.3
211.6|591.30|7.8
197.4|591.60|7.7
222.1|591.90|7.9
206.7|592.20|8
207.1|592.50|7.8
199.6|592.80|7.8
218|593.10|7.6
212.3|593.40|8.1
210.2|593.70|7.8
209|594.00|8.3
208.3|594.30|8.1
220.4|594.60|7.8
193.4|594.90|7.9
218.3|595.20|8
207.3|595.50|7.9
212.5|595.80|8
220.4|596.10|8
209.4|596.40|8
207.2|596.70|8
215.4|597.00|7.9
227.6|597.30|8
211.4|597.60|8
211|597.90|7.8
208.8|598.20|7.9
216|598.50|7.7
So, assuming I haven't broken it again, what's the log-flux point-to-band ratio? 1.02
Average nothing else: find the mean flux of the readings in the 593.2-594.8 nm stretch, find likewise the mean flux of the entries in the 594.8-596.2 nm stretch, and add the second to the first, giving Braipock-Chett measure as 422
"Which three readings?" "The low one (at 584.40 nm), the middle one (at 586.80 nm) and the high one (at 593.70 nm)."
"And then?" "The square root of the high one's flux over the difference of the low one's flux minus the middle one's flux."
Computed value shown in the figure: 5.1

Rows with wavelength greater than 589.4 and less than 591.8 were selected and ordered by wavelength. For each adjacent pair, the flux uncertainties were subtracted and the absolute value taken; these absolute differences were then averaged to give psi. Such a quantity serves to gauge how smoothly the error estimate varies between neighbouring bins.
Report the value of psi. 0.23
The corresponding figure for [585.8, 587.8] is 0.35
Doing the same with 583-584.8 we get 0.74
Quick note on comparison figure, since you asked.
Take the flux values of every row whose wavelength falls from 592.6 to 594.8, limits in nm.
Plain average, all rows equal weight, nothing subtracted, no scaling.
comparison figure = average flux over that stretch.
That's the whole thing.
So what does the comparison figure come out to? 211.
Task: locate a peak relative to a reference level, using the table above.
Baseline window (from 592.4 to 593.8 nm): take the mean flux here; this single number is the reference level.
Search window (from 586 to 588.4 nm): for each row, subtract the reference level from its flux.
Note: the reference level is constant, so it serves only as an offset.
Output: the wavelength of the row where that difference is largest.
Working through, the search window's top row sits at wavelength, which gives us 586.50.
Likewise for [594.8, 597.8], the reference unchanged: 597.30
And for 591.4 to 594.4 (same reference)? 591.90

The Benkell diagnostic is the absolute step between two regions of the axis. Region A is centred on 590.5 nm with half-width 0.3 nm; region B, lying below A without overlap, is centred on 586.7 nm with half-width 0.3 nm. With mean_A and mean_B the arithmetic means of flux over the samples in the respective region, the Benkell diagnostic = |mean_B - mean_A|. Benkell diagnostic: 7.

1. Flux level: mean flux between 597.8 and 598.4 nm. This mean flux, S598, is 210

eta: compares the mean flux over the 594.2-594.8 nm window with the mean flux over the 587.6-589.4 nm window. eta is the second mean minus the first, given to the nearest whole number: -27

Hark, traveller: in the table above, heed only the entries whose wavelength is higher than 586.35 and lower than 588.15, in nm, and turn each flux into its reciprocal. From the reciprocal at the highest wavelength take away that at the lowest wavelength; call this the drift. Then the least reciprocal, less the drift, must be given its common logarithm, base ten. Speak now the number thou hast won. -2.40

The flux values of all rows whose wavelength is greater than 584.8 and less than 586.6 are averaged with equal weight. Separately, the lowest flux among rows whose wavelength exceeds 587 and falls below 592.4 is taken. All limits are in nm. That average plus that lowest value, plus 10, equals 377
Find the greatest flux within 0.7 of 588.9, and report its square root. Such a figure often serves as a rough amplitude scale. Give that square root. 13.8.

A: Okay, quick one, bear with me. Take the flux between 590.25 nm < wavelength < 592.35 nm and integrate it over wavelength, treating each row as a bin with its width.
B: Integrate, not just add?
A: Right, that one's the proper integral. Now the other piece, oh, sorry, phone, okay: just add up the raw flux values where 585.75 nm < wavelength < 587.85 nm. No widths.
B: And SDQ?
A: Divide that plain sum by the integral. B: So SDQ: 3.4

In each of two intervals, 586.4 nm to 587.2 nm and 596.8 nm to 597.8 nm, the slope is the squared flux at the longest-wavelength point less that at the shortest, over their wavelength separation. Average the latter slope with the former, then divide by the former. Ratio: 0.8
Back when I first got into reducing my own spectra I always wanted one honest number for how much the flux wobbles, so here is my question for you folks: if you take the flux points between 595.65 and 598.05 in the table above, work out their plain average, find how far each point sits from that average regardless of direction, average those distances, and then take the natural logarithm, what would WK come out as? 1.6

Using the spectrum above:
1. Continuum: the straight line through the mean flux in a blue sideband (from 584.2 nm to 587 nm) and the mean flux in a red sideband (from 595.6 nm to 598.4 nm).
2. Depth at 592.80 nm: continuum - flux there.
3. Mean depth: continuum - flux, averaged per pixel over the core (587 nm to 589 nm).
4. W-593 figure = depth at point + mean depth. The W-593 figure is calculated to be 25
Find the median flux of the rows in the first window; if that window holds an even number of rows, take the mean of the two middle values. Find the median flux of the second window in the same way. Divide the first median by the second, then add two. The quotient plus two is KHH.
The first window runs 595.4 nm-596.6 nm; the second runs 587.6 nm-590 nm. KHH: 3.15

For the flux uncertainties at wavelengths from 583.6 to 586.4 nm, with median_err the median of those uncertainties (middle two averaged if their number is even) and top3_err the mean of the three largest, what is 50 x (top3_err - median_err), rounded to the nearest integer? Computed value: 32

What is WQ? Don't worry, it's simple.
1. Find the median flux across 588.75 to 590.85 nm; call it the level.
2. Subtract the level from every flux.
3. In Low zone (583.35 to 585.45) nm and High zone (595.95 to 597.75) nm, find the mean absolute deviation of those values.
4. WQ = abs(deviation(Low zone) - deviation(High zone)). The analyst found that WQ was 3.9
